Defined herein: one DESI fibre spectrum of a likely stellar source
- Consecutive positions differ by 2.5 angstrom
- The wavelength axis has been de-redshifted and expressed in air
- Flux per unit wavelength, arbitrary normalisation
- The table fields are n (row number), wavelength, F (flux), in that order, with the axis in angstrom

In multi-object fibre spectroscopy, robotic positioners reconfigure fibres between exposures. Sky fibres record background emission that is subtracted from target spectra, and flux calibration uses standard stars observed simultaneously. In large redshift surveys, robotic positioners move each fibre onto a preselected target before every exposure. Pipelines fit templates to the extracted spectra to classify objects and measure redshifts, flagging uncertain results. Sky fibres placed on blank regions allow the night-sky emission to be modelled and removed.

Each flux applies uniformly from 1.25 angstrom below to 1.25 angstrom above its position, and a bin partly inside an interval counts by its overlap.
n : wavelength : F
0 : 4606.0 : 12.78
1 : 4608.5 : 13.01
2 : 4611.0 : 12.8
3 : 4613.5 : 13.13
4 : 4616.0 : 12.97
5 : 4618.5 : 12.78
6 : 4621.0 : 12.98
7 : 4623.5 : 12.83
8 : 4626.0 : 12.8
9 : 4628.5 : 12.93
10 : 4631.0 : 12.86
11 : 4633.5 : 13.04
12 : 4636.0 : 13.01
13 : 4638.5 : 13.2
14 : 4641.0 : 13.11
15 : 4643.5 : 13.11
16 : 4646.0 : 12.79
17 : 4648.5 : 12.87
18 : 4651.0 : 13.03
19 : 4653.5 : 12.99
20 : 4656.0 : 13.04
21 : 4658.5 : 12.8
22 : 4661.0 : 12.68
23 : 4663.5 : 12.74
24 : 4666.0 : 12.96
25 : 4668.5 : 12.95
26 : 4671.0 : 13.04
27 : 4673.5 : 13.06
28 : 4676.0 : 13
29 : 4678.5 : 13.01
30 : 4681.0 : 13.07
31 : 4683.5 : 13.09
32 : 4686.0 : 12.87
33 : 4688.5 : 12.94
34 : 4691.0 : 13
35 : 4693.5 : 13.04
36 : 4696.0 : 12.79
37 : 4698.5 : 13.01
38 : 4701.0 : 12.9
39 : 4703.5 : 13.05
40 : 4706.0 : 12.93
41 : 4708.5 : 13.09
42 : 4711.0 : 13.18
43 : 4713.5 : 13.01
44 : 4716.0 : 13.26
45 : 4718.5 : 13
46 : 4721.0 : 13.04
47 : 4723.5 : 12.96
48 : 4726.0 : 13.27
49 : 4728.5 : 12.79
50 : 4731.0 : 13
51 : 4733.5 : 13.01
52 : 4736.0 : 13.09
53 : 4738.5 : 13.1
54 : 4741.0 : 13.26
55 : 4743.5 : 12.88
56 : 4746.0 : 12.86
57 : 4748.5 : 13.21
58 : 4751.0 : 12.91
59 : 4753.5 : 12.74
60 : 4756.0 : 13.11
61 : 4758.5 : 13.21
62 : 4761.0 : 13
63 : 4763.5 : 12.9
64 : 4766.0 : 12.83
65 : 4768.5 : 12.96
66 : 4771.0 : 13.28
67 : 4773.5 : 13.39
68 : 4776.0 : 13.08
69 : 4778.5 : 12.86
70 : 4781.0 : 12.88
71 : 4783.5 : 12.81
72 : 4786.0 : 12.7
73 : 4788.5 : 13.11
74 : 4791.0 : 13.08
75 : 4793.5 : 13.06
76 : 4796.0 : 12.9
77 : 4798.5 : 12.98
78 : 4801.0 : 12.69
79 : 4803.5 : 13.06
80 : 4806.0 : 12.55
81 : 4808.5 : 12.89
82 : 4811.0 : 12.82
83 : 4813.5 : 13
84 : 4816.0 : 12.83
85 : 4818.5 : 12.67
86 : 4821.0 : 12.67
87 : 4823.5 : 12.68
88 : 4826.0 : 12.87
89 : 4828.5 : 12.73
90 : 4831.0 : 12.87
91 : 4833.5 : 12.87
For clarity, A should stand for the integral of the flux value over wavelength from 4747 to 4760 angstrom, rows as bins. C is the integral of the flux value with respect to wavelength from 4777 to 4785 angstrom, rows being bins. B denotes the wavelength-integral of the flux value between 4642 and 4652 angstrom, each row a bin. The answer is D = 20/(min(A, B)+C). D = 0.086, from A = 169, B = 130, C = 103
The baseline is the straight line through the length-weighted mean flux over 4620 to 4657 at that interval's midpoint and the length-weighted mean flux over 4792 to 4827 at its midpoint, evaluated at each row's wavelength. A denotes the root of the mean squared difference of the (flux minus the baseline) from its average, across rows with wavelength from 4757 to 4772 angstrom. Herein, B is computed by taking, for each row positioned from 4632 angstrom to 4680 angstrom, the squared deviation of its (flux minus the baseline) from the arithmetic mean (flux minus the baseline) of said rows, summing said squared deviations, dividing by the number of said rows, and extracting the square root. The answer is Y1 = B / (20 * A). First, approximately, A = 0.16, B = 0.13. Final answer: 0.040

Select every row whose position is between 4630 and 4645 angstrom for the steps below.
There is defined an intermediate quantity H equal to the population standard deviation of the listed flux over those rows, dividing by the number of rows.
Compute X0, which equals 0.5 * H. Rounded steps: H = 0.106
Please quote 0.053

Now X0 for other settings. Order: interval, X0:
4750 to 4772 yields 0.083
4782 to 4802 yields 0.079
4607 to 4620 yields 0.066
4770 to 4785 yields 0.110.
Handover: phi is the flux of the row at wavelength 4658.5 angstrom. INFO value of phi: 12.8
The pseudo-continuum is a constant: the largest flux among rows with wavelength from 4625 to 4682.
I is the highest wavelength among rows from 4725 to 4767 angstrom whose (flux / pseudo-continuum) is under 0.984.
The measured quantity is 4766.0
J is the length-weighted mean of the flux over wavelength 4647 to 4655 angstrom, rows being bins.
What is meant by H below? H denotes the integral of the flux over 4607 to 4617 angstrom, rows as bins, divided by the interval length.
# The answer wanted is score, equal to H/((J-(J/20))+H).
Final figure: 0.513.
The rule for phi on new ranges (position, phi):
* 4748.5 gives 13.21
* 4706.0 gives 12.93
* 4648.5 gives 12.87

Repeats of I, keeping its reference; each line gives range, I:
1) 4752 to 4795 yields 4786.0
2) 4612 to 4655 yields 4648.5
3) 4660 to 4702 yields 4701.0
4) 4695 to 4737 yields 4728.5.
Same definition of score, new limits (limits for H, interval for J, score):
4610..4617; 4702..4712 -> 0.511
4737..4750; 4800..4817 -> 0.517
